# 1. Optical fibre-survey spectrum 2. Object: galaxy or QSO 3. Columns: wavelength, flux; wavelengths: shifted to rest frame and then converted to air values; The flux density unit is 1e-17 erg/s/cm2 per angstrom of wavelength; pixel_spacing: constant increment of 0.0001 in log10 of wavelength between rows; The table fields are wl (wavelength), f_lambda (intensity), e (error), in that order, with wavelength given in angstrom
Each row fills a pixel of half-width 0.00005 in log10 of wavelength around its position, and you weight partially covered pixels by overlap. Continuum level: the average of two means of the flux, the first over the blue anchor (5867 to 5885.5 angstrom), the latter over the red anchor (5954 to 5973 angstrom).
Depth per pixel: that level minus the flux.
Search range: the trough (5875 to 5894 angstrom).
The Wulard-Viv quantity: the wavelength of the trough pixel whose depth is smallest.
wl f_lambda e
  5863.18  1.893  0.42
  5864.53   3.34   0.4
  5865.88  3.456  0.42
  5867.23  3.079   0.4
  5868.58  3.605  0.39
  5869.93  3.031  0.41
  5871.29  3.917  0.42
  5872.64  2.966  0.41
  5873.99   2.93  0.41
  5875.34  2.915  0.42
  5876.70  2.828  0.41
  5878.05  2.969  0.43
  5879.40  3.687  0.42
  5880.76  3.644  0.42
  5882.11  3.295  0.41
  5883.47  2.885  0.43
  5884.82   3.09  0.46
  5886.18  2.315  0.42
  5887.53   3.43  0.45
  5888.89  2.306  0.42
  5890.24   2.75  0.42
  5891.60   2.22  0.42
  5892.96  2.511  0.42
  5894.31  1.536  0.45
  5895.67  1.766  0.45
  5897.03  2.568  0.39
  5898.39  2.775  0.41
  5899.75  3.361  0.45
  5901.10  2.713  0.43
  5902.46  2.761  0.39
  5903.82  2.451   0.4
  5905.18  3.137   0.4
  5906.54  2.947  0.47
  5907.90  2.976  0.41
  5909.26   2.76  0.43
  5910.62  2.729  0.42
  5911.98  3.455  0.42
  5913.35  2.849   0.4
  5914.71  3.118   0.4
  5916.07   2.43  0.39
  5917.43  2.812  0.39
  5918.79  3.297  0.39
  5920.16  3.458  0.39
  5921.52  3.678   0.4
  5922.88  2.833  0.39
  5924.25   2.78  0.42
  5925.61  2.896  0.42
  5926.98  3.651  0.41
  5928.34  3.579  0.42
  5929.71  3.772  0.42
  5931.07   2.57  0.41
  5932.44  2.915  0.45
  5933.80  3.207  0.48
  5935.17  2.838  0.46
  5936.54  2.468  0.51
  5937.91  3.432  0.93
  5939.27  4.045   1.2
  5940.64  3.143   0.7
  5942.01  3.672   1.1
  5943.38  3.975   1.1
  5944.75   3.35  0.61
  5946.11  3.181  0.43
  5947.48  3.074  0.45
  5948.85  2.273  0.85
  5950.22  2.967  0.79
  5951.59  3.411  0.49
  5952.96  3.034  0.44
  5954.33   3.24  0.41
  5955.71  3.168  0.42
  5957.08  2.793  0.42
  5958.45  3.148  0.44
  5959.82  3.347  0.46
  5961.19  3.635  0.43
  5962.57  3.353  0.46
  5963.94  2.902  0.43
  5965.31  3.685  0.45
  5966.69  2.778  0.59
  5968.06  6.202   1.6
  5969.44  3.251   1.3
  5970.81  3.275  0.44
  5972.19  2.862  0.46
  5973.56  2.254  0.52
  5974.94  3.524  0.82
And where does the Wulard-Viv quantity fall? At 5879.40 angstrom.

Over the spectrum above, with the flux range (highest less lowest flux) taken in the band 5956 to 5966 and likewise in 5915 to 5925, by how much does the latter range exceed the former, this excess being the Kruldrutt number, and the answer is 0.4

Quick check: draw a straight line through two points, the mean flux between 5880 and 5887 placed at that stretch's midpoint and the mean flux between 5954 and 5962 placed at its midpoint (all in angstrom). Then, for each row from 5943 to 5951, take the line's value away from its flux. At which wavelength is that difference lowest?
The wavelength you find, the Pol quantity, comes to 5948.85 angstrom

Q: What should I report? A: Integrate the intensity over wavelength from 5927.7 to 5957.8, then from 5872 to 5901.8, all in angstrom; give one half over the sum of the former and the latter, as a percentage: 0.279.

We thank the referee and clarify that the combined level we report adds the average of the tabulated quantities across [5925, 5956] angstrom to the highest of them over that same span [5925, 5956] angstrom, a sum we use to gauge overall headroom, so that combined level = 7.26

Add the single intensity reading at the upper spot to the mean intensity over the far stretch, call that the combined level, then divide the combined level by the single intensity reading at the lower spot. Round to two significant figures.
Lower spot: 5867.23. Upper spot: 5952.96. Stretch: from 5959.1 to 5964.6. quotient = 2.1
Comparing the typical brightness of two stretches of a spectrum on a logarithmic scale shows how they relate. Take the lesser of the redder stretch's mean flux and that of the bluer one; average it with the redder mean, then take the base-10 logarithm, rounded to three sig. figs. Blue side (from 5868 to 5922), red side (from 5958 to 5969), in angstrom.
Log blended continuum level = 0.515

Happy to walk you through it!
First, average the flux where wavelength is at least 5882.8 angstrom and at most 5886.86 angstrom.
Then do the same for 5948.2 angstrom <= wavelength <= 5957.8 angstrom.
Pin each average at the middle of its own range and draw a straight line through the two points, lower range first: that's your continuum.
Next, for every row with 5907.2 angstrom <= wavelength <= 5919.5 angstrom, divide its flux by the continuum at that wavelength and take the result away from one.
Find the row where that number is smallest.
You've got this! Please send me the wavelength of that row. 5911.98 angstrom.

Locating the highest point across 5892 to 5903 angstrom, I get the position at 5899.75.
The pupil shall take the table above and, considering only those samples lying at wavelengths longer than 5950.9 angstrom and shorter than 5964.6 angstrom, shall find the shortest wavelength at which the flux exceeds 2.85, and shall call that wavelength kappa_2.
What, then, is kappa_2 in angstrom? 5951.59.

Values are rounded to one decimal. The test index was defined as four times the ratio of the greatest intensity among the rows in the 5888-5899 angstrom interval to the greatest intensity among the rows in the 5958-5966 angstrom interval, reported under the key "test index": 3.0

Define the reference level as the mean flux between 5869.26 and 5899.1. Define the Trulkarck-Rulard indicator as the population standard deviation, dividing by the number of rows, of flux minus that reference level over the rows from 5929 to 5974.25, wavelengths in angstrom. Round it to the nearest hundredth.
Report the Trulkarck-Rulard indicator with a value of 0.67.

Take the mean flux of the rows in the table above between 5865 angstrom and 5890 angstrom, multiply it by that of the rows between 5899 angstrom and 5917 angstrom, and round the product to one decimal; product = 9.1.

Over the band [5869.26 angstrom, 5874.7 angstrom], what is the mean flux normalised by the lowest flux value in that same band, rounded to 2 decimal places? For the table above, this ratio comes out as 1.10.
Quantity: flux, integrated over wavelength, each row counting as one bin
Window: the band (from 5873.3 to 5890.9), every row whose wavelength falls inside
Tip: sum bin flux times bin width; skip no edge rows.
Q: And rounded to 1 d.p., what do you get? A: 52.9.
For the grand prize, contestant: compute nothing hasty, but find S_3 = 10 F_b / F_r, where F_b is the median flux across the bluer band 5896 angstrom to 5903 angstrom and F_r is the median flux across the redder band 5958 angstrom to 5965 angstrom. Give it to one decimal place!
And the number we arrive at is 8.2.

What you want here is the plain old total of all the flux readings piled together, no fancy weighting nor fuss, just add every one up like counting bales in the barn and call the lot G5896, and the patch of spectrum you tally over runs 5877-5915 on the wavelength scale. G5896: 79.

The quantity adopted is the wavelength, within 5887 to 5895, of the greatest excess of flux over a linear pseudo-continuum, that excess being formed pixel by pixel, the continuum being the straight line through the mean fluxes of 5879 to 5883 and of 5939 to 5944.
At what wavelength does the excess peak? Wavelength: 5887.53 angstrom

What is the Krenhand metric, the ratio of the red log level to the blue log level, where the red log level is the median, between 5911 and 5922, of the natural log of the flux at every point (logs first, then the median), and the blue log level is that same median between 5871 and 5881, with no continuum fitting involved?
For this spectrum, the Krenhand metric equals 1.07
